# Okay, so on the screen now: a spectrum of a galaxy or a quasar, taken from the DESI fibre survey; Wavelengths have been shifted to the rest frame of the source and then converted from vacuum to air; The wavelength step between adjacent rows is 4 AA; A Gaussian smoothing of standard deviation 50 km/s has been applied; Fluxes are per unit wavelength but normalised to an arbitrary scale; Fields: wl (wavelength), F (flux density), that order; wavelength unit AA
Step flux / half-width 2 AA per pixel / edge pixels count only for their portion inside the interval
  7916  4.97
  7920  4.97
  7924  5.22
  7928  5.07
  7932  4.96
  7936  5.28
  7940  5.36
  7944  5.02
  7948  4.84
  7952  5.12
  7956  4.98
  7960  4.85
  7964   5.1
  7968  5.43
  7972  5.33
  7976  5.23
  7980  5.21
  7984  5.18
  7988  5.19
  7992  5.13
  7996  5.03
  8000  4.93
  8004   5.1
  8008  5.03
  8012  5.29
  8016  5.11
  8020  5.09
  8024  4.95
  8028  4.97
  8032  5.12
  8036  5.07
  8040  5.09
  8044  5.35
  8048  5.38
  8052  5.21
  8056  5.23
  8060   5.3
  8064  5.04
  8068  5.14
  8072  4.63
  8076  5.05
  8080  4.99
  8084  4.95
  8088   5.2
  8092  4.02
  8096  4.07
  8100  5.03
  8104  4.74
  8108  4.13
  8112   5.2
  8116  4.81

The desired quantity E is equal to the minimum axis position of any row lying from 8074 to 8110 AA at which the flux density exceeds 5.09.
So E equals 8088 AA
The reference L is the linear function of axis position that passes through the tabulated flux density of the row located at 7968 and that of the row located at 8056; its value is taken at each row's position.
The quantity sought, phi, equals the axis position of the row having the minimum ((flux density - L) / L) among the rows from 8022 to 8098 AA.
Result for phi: 8092 AA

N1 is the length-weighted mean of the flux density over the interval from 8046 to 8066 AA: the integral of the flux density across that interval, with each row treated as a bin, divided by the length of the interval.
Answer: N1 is 5.23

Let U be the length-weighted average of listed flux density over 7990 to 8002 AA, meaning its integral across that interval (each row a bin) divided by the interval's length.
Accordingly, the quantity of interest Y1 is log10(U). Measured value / 0.702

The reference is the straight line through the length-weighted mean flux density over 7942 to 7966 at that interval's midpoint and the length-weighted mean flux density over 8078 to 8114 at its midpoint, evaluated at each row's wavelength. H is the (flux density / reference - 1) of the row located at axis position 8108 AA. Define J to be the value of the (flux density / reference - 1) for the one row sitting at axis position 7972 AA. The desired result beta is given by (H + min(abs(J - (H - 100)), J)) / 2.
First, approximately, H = -0.117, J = 0.077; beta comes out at -0.020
